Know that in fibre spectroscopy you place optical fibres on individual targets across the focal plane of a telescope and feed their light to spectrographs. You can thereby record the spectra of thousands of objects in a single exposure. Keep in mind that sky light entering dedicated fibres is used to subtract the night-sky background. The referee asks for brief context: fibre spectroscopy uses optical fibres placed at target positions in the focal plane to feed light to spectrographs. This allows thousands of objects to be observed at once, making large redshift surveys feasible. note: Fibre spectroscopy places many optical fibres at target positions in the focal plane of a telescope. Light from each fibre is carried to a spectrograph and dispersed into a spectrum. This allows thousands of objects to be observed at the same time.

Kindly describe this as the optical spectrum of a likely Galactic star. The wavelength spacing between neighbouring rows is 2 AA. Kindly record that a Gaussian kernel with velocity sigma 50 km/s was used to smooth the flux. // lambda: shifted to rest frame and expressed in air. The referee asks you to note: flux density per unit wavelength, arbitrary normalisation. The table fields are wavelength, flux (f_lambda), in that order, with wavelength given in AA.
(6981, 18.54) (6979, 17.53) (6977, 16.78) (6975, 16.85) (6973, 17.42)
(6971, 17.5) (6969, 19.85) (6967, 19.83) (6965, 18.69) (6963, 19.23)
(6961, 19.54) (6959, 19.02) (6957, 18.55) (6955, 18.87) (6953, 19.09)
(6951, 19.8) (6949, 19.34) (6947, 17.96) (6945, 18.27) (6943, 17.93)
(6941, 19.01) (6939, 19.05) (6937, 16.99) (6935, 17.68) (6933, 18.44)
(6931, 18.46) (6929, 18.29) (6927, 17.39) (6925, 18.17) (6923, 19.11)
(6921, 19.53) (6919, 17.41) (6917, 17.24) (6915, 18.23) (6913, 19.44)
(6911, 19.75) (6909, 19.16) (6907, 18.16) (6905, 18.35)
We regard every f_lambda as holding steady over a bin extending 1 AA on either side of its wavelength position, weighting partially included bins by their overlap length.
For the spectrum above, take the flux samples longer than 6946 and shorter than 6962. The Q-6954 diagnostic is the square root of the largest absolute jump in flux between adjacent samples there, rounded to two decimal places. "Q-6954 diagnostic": 1.17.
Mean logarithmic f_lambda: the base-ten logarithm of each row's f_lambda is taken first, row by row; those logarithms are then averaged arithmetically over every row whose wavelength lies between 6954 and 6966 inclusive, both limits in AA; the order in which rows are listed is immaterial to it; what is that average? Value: 1.28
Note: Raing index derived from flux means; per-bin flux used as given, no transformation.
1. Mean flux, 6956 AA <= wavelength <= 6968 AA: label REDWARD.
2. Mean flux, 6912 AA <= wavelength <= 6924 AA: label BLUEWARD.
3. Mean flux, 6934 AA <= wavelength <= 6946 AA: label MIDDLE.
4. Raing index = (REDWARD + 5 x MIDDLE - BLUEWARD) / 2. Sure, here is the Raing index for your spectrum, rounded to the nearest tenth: 45.7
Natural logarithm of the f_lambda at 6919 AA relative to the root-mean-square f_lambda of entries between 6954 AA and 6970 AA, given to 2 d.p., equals -0.10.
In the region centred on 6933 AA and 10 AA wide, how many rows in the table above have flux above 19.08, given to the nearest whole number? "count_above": 0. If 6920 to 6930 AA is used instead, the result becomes 2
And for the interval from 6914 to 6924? 2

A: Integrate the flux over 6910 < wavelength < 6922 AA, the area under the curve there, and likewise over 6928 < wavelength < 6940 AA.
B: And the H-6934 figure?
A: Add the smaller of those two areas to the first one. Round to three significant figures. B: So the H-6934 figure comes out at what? 441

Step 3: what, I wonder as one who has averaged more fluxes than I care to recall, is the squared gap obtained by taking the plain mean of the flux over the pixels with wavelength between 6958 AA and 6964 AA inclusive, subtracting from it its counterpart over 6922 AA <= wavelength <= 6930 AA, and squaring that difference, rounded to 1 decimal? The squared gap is 1.0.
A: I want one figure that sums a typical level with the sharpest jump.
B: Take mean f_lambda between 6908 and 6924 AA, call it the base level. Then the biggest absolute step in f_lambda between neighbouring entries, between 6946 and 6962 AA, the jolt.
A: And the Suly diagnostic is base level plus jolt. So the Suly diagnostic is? 20.1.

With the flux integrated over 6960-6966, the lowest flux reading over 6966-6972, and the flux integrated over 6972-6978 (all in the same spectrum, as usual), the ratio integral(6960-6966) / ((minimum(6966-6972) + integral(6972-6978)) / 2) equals 1.92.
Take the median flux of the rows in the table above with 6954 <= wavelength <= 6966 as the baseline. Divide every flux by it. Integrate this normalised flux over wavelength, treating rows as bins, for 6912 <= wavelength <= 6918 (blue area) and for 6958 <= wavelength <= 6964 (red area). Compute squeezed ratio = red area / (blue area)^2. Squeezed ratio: 0.182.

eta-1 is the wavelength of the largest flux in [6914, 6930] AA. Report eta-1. 6921 AA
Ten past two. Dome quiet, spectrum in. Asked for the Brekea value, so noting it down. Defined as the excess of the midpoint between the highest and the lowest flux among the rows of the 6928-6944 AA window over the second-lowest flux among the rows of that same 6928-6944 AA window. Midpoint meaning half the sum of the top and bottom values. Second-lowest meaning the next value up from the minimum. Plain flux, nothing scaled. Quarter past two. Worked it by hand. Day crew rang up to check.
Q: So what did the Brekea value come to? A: 0.34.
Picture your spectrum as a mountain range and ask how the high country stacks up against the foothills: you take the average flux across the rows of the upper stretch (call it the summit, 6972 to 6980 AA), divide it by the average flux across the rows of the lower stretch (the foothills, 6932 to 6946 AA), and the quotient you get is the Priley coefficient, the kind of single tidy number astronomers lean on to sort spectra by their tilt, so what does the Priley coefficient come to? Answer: 0.94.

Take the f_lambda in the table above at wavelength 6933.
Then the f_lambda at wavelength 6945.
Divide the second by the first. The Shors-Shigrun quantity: 0.99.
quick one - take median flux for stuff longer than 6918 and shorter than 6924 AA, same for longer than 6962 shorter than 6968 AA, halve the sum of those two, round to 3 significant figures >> 19.2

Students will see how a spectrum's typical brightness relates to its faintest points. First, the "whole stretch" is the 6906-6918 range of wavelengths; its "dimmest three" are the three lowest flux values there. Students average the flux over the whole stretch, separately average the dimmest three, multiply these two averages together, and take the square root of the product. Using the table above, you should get 18.3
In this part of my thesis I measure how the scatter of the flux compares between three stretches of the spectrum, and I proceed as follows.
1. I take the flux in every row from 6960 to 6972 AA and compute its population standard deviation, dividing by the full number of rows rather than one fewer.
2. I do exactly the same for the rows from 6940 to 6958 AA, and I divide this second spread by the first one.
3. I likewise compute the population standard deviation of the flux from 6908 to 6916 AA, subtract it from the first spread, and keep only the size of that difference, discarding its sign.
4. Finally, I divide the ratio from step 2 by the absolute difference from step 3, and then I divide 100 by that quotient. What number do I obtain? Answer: 35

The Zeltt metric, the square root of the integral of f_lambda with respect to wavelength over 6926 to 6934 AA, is 12.0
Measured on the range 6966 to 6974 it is 12.2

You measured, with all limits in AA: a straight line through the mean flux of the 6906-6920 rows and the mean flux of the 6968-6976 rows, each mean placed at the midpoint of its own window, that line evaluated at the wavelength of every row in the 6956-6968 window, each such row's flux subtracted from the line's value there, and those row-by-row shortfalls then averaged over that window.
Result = -1.1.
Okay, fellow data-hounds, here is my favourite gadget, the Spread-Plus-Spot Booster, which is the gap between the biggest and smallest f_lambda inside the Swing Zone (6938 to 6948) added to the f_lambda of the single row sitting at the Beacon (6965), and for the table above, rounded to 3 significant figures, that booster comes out 19.8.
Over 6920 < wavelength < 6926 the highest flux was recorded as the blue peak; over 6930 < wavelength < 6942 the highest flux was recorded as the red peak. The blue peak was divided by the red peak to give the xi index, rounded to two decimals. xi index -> 1.03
